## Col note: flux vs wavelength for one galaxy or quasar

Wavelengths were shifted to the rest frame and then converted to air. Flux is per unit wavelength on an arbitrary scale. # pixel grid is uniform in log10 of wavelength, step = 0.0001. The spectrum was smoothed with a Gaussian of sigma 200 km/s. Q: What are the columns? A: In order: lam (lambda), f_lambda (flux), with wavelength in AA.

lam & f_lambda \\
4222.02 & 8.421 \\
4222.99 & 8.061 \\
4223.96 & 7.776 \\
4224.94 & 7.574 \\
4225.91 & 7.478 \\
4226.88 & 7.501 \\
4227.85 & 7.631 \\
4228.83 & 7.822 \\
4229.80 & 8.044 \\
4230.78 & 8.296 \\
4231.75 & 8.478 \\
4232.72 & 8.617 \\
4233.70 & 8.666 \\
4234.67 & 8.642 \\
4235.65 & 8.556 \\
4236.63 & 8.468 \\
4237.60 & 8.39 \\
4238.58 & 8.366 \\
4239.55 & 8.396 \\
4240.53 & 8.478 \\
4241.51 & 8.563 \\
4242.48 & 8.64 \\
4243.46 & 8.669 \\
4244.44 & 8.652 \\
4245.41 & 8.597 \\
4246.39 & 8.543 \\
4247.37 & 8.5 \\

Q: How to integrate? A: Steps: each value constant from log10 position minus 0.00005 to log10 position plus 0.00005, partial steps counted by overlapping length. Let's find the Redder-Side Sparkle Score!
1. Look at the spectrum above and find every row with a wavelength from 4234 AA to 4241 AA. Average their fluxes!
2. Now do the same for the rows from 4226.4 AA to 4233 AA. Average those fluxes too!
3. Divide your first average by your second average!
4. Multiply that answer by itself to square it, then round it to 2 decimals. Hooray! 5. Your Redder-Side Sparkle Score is 1.11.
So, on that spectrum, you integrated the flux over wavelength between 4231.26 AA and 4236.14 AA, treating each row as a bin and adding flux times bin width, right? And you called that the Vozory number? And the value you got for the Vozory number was 41.9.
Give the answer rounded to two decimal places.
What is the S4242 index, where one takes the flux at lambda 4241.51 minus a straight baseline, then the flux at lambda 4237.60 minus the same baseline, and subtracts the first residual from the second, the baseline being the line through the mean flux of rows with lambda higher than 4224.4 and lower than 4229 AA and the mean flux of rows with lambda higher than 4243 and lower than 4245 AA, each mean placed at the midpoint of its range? 0.07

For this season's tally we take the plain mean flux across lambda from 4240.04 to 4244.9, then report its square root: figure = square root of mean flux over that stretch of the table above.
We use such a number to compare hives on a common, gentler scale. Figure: 2.93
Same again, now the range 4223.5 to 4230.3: 2.77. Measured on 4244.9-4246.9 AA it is 2.93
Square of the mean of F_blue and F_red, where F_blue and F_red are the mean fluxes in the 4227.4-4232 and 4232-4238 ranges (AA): 69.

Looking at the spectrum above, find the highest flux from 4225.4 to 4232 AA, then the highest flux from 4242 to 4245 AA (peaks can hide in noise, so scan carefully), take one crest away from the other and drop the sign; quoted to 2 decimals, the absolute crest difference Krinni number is 0.19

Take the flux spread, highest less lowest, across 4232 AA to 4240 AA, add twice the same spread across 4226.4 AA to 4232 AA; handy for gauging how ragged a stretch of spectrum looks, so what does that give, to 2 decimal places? 2.25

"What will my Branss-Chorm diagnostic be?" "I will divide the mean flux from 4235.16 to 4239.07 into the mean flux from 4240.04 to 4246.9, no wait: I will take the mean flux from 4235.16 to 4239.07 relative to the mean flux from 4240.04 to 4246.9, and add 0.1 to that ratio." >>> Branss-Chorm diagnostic 1.083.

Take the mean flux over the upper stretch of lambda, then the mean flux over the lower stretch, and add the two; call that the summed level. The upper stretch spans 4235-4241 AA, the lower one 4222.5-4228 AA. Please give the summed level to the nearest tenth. 16.1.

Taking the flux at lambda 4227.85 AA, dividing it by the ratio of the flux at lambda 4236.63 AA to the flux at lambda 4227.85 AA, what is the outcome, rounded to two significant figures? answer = 6.9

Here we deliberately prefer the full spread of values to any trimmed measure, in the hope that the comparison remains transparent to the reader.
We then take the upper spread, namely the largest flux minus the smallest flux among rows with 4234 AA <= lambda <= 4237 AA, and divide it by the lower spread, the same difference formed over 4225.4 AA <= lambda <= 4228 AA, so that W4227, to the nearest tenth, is 1.1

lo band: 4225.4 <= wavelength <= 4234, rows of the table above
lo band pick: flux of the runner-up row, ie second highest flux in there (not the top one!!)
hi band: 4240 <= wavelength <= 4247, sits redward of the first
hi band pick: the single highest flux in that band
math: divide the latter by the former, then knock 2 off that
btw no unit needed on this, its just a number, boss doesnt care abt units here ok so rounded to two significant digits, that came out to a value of -0.99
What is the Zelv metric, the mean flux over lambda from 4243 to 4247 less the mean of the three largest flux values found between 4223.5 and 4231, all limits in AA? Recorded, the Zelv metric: 0.56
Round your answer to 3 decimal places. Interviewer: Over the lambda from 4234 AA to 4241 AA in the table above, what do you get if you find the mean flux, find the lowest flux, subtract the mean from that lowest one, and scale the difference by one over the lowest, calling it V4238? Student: -0.013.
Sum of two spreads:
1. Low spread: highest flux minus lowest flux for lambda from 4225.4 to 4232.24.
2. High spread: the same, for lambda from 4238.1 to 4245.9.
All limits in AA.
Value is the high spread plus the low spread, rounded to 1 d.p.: 1.3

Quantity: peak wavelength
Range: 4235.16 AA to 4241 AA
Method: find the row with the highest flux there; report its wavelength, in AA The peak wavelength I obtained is 4235.65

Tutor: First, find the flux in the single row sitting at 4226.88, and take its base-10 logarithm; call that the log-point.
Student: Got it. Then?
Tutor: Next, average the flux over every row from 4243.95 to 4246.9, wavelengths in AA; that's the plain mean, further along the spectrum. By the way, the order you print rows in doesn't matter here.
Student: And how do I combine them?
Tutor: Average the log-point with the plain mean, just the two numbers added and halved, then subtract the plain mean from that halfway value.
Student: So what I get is -3.86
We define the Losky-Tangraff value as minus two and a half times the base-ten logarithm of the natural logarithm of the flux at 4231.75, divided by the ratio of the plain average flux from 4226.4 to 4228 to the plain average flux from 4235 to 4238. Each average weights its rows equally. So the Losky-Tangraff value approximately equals -0.947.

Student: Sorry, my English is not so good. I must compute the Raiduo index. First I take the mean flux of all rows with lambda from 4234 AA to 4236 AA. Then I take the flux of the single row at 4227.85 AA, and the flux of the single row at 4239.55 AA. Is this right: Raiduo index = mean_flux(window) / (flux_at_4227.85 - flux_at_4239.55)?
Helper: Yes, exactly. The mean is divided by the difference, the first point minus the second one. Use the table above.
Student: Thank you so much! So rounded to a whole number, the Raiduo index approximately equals -11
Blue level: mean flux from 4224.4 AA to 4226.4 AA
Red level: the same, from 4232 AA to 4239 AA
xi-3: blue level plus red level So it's 16.1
